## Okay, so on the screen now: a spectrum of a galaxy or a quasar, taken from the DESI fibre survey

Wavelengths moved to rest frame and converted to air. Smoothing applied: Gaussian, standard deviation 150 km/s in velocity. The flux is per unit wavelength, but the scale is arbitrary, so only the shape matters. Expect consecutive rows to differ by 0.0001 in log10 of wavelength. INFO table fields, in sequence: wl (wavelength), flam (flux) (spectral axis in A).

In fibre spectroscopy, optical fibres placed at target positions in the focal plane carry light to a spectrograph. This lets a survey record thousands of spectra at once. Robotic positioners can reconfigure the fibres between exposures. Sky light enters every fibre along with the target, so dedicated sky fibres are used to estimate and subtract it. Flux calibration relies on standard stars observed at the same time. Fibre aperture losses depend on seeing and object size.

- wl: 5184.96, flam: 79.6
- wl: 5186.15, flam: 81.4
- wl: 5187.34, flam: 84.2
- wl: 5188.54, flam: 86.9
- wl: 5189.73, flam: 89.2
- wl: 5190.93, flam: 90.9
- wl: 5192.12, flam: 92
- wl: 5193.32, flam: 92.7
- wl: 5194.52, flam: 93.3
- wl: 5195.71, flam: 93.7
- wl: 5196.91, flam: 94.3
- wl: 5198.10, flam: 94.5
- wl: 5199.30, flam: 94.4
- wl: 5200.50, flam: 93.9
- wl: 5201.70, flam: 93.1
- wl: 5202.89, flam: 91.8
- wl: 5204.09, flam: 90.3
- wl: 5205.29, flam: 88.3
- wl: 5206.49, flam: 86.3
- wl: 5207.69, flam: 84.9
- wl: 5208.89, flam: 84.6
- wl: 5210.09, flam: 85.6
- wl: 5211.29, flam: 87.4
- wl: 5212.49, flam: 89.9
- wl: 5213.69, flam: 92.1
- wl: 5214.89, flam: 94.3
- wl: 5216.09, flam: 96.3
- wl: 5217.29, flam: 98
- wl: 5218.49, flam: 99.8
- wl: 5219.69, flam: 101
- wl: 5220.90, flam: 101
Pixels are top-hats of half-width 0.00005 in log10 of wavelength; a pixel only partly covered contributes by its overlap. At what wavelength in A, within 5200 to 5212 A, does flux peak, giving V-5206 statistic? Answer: 5200.50 A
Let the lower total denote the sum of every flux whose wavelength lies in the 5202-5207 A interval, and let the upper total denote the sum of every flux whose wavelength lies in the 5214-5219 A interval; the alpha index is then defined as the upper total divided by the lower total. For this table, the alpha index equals 1.09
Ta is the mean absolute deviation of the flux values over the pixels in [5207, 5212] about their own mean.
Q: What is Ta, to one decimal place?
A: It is 0.9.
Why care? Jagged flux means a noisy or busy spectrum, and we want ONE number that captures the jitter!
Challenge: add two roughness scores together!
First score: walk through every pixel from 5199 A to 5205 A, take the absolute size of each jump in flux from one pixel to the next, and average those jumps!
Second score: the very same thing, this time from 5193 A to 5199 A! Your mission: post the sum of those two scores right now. 1.5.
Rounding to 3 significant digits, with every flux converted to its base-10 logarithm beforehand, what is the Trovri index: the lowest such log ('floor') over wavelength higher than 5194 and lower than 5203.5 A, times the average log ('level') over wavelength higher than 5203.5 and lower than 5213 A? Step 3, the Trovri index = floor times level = 3.81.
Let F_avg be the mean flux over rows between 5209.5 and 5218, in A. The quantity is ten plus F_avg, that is 102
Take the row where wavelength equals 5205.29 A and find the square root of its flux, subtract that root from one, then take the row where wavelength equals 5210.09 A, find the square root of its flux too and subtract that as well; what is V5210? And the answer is -17.6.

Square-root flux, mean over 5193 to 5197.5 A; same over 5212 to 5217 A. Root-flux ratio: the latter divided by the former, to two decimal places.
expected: 1.00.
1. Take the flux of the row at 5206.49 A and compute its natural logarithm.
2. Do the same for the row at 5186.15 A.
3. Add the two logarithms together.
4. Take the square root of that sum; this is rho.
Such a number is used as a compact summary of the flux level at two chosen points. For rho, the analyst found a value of 2.98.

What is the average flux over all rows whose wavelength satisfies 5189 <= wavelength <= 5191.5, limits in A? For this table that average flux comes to 90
